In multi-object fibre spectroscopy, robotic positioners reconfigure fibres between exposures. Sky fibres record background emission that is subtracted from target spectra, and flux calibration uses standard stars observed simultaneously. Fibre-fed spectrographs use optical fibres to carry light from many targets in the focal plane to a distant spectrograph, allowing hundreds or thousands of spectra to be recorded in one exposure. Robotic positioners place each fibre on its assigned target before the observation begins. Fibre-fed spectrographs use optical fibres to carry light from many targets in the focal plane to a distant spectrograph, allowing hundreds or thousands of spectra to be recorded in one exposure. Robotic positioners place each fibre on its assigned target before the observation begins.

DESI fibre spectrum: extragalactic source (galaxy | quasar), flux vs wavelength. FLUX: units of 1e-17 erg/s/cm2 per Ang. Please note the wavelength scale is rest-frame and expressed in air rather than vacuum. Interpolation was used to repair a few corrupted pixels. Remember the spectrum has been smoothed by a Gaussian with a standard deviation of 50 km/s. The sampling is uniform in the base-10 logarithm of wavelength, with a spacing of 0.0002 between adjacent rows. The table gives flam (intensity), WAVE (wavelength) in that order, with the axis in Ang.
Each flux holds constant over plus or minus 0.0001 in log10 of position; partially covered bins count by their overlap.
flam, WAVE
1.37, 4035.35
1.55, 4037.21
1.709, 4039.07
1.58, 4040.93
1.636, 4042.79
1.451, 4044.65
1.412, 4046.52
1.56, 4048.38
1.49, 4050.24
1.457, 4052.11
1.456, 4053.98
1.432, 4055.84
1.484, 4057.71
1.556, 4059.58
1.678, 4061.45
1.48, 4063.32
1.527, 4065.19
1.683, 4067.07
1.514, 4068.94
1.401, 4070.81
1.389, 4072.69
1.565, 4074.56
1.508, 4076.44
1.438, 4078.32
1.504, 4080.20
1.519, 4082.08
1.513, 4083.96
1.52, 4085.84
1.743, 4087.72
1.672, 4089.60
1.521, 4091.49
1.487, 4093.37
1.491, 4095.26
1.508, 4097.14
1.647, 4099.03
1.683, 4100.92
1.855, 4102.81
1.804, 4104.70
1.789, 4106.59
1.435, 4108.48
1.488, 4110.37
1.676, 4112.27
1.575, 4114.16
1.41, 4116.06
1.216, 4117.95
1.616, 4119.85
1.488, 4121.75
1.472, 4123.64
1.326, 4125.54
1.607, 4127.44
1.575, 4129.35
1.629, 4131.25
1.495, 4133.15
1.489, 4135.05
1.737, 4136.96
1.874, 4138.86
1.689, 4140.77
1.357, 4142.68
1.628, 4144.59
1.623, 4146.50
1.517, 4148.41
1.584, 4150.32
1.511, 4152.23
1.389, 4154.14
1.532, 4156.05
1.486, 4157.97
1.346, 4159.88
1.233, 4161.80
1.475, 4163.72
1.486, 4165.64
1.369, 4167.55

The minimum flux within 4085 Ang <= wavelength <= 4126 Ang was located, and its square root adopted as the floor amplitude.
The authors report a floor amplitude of 1.10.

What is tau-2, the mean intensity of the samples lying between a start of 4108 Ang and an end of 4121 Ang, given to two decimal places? 1.49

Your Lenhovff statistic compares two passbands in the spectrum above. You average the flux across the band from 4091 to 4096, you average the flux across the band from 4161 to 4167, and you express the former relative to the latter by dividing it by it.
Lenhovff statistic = 1.07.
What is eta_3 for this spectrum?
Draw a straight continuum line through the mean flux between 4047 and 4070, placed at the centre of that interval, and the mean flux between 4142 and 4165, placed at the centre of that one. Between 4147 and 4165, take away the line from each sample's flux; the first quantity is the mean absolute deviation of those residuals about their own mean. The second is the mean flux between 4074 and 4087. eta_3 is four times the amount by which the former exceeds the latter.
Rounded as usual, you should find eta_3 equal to -5.70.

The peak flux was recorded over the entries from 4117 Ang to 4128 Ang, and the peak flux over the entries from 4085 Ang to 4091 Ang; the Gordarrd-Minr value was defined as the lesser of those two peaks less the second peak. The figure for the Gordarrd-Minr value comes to -0.13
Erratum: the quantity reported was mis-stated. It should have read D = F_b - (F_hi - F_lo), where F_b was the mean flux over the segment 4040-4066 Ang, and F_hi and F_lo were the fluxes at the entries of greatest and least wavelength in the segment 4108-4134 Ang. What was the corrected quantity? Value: 1.5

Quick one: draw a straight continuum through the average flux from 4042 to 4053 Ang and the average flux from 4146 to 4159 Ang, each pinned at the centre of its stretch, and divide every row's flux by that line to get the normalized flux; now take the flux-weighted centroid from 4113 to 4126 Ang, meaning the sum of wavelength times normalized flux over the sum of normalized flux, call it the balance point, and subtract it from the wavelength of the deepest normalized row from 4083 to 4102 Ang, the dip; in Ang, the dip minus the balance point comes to -26.4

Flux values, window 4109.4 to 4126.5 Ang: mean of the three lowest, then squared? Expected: 1.7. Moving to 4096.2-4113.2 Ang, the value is 2.2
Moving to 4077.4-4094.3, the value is 2.2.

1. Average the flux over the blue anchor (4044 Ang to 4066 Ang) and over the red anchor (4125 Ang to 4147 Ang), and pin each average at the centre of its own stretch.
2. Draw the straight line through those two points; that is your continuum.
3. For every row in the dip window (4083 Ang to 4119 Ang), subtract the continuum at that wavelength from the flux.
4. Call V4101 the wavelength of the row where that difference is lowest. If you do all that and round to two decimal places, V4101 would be 4117.95 Ang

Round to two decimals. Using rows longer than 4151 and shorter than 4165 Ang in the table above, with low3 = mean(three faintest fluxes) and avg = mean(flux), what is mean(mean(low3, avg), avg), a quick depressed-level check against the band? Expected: 1.40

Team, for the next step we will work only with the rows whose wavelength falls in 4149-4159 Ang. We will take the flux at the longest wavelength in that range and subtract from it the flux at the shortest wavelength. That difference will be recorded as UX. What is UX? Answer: -0.098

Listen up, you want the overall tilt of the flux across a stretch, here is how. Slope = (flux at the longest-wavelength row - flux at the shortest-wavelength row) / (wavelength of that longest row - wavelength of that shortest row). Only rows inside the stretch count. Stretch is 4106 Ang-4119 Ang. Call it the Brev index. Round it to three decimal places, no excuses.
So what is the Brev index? -0.050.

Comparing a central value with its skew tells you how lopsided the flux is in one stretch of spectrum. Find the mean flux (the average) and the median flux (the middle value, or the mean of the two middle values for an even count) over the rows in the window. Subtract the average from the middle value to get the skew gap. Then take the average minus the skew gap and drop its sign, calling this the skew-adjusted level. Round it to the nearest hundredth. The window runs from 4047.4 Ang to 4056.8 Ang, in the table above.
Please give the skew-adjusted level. 1.50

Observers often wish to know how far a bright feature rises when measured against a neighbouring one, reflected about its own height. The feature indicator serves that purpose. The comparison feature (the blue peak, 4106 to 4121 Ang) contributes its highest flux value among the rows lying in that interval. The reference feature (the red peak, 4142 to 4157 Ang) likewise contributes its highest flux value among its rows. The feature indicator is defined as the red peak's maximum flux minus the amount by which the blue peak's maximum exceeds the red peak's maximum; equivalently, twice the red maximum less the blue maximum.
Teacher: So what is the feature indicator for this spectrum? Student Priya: 1.47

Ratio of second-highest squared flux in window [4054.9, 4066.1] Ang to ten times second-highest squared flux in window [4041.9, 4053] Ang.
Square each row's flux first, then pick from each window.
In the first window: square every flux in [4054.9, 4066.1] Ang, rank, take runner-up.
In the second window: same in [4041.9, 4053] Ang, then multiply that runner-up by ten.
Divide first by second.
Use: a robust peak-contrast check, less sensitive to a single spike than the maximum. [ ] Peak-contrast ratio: 0.099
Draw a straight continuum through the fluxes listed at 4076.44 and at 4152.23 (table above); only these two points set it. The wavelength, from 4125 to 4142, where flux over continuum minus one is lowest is 4125.54 Ang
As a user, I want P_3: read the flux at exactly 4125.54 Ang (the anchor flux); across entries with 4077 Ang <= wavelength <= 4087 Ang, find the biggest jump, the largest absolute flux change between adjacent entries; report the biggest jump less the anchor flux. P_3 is -1.26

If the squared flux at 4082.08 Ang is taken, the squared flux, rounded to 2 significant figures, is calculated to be 2.3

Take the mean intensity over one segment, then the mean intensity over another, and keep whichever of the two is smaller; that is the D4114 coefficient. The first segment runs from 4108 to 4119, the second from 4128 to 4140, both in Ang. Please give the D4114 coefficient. 1.47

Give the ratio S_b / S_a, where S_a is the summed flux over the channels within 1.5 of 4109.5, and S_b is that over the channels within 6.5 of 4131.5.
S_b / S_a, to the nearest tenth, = 3.7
